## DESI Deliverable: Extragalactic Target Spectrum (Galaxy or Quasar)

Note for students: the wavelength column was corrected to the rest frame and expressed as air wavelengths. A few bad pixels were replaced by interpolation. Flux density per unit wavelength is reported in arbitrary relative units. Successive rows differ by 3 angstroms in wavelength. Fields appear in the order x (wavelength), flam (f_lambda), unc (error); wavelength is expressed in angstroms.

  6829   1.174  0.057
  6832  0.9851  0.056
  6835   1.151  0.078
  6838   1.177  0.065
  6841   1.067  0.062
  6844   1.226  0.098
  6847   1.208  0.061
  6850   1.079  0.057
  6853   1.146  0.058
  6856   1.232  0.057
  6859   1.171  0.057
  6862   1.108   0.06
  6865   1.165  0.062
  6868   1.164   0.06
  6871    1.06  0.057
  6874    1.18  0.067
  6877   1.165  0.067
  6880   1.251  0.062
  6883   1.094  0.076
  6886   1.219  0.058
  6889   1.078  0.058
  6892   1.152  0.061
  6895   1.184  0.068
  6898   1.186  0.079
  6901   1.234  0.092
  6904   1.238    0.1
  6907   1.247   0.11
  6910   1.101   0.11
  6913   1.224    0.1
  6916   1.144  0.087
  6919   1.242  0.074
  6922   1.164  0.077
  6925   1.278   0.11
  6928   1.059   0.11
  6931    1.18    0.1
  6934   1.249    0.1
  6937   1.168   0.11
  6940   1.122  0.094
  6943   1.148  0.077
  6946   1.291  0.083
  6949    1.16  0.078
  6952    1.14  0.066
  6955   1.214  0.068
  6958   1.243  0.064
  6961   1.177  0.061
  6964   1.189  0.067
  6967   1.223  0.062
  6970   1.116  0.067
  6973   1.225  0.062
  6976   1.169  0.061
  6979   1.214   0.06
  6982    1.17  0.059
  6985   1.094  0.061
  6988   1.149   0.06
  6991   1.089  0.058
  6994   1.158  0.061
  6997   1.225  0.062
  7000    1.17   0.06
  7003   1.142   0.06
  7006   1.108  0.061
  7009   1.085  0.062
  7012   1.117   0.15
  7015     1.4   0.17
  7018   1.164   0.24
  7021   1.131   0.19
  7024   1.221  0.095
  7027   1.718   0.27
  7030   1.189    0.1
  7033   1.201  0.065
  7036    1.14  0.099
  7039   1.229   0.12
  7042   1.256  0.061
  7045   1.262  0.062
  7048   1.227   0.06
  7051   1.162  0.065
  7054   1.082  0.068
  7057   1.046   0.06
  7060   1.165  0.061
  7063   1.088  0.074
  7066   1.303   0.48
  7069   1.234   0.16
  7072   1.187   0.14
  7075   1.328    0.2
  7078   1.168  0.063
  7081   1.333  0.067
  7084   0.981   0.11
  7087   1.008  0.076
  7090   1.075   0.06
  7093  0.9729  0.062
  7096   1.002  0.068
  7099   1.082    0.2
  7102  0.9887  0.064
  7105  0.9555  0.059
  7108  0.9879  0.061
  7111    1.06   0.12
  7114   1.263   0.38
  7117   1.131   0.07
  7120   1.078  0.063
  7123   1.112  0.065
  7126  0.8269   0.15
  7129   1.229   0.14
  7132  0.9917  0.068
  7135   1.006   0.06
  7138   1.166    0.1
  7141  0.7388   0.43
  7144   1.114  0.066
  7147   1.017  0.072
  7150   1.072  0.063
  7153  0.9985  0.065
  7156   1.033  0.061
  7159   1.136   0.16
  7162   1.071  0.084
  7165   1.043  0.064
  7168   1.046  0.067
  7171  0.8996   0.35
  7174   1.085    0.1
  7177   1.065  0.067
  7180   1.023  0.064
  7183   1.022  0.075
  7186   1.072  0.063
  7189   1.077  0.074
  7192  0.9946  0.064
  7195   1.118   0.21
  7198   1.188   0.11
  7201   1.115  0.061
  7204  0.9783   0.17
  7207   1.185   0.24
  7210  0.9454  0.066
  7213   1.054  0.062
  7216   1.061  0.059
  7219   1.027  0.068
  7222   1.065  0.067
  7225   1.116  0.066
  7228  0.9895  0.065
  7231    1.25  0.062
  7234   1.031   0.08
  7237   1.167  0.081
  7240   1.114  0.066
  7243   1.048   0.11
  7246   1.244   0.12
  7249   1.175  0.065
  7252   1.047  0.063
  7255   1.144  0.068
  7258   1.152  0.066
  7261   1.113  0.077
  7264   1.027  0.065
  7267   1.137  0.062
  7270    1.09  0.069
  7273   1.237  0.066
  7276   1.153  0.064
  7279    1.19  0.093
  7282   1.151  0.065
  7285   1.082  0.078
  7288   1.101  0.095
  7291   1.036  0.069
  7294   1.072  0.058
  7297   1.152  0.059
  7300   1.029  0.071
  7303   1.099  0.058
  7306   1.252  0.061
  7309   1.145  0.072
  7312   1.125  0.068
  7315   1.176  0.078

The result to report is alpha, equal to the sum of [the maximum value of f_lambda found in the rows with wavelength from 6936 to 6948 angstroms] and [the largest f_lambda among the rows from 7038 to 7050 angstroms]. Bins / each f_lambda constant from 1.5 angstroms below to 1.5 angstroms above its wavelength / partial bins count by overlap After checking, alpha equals 2.55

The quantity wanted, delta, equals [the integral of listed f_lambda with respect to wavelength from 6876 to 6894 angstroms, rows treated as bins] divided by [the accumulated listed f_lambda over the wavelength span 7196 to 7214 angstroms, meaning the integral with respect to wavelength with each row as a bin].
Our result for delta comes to 1.08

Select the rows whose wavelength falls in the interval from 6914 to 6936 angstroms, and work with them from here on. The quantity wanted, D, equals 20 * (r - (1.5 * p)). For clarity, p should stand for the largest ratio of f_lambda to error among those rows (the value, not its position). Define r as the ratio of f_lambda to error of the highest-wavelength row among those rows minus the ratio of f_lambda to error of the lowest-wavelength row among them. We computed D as -517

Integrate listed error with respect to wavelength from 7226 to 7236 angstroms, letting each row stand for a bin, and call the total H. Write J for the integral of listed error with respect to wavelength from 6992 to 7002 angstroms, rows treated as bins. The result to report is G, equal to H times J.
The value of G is 0.42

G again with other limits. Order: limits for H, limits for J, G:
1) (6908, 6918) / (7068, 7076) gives 1.30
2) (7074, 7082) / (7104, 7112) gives 0.54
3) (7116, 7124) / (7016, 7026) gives 0.95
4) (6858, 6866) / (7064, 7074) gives 1.18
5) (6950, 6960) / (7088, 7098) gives 0.47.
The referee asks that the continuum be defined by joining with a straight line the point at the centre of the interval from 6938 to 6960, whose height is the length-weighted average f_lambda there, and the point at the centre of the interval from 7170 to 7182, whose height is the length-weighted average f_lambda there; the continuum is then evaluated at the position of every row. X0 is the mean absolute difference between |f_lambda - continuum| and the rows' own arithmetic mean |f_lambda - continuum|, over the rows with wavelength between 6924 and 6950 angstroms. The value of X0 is 0.031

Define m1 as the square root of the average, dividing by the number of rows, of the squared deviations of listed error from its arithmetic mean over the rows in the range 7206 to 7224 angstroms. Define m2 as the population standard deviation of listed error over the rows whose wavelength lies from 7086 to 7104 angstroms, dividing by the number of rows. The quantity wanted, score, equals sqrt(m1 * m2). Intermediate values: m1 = 0.066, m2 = 0.050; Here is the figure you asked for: 0.057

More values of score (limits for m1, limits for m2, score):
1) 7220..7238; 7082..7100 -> 0.019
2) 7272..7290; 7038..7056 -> 0.017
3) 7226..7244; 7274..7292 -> 0.014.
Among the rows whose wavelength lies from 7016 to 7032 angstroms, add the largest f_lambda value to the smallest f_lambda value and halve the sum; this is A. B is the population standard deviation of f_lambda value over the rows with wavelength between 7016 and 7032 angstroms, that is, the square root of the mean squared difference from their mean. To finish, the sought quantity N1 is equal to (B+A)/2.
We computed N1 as 0.822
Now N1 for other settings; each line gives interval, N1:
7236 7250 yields 0.606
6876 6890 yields 0.616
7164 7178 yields 0.529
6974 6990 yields 0.596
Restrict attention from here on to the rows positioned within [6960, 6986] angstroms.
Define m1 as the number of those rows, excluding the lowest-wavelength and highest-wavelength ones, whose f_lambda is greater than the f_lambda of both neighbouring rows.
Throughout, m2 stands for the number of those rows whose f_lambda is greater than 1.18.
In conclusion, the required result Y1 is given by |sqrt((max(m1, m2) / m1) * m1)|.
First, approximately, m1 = 3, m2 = 4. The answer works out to 2.00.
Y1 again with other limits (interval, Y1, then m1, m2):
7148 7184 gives 1.73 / 3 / 0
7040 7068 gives 2.00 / 2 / 4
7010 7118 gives 3.87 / 11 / 15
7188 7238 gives 2.24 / 5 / 3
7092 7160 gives 2.65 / 7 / 2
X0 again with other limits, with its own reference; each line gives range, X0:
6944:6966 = 0.025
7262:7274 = 0.065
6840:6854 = 0.059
